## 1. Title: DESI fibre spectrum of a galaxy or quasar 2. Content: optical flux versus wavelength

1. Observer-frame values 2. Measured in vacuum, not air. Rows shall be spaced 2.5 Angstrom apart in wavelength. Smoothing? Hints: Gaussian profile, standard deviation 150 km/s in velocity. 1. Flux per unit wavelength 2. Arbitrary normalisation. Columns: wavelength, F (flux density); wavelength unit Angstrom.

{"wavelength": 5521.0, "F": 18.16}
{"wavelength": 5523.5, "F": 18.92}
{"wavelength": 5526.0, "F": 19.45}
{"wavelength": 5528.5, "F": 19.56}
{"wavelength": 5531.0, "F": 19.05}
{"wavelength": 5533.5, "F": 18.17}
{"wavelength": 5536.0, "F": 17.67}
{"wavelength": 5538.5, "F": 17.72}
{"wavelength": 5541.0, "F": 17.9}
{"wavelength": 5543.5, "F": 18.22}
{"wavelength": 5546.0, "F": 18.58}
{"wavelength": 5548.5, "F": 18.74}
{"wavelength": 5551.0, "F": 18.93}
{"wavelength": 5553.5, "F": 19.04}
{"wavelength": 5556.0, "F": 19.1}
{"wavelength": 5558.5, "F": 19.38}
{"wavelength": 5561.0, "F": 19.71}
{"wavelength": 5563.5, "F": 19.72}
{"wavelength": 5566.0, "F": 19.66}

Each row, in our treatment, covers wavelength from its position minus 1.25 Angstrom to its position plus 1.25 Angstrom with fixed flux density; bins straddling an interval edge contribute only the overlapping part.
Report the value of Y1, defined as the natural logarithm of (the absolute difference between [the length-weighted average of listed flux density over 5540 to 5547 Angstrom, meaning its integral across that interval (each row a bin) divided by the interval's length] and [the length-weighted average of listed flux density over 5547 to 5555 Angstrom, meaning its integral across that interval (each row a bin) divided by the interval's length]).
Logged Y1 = -0.4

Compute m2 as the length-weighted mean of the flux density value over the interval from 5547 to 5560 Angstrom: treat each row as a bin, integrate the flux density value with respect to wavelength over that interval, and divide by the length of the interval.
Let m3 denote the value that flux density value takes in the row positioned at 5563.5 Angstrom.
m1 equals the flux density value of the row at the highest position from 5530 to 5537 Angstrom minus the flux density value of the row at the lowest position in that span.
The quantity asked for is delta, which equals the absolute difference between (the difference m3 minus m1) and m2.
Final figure 2.1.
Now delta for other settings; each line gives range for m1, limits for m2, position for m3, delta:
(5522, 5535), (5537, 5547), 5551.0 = 1.6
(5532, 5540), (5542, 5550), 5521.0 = 0.1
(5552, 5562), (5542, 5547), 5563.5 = 0.7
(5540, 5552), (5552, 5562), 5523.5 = 1.4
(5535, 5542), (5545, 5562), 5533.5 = 1.1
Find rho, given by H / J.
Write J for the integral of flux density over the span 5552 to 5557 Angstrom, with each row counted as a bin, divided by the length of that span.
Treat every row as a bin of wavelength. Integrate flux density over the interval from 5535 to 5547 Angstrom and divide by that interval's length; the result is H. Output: 0.95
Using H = 18.0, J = 19.1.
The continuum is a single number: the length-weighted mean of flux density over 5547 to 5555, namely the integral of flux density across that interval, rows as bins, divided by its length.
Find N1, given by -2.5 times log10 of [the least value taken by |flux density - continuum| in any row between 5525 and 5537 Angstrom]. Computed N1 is 2.06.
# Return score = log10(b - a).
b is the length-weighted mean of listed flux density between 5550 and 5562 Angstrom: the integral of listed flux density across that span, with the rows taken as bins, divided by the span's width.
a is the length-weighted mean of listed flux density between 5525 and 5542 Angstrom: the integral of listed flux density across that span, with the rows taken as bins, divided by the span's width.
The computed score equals -0.1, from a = 18.5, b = 19.2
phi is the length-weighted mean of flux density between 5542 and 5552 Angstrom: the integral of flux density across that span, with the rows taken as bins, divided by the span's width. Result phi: 18.6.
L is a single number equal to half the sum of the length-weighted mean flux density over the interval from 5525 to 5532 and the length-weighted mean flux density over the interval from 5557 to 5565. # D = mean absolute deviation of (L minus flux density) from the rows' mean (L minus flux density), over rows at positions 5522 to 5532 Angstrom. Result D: 0.26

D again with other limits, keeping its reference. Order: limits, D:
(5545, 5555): 0.16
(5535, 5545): 0.18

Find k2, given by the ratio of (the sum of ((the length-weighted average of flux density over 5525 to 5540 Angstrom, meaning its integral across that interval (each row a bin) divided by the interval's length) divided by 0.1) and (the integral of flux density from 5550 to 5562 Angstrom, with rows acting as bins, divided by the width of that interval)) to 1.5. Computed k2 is 137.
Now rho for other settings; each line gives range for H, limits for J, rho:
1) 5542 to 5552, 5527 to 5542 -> 1.01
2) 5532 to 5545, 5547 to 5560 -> 0.94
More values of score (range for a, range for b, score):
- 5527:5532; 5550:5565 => -3.3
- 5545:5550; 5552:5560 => -0.3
